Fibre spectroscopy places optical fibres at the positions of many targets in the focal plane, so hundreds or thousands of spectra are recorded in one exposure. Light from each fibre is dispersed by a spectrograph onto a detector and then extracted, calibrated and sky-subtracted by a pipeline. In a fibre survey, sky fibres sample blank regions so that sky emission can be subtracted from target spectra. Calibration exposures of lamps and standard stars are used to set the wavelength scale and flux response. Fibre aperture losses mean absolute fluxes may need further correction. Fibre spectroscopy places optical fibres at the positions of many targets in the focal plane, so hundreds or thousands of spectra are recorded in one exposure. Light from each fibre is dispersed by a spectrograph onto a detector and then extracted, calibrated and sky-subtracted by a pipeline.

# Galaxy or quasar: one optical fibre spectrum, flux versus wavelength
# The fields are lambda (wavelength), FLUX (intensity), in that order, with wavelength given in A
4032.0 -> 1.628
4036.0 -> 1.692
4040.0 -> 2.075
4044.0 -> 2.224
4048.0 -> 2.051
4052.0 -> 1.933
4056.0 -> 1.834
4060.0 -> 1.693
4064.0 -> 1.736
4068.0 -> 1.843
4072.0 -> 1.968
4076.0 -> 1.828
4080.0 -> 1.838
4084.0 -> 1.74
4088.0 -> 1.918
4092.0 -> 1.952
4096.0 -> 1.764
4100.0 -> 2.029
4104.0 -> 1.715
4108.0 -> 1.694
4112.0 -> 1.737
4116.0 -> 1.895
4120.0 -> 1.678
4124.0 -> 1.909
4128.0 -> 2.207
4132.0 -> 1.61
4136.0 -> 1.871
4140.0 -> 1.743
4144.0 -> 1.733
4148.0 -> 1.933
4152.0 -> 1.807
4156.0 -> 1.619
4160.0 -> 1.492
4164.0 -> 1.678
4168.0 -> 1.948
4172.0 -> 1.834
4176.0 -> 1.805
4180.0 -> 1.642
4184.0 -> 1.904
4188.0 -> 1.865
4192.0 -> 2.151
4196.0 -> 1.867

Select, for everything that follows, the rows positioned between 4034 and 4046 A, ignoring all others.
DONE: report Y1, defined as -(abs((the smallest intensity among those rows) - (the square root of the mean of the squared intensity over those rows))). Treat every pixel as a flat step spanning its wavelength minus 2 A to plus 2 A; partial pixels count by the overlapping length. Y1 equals -0.32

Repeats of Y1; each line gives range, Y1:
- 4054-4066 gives -0.06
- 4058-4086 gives -0.12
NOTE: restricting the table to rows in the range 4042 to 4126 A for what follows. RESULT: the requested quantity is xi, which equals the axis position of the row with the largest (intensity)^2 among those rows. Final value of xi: 4044.0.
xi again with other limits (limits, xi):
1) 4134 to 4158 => 4148.0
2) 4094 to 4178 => 4128.0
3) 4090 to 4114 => 4100.0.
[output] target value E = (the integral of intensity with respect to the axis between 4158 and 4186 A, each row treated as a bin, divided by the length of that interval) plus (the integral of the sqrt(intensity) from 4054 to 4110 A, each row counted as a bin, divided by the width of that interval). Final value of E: 3.11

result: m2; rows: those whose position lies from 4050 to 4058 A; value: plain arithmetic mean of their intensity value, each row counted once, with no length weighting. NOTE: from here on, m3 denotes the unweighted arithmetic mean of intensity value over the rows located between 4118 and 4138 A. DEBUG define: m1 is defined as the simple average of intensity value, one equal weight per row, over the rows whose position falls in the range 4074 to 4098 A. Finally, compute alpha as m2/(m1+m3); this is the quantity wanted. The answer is 0.51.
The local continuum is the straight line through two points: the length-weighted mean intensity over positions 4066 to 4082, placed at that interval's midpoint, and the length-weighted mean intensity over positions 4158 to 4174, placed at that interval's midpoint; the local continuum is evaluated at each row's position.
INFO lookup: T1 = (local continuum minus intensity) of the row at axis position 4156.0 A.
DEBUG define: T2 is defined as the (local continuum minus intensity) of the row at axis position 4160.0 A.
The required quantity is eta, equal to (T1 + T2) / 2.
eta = 0.19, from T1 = 0.13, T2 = 0.25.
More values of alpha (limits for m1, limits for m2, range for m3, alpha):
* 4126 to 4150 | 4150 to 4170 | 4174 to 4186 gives 0.47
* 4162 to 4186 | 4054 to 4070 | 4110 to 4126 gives 0.49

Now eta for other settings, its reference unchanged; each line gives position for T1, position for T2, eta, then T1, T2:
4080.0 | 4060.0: 0.11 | 0.02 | 0.20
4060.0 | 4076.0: 0.12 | 0.20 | 0.04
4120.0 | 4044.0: -0.09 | 0.13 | -0.31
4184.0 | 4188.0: -0.18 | -0.19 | -0.16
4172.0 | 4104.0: 0.00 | -0.10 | 0.11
